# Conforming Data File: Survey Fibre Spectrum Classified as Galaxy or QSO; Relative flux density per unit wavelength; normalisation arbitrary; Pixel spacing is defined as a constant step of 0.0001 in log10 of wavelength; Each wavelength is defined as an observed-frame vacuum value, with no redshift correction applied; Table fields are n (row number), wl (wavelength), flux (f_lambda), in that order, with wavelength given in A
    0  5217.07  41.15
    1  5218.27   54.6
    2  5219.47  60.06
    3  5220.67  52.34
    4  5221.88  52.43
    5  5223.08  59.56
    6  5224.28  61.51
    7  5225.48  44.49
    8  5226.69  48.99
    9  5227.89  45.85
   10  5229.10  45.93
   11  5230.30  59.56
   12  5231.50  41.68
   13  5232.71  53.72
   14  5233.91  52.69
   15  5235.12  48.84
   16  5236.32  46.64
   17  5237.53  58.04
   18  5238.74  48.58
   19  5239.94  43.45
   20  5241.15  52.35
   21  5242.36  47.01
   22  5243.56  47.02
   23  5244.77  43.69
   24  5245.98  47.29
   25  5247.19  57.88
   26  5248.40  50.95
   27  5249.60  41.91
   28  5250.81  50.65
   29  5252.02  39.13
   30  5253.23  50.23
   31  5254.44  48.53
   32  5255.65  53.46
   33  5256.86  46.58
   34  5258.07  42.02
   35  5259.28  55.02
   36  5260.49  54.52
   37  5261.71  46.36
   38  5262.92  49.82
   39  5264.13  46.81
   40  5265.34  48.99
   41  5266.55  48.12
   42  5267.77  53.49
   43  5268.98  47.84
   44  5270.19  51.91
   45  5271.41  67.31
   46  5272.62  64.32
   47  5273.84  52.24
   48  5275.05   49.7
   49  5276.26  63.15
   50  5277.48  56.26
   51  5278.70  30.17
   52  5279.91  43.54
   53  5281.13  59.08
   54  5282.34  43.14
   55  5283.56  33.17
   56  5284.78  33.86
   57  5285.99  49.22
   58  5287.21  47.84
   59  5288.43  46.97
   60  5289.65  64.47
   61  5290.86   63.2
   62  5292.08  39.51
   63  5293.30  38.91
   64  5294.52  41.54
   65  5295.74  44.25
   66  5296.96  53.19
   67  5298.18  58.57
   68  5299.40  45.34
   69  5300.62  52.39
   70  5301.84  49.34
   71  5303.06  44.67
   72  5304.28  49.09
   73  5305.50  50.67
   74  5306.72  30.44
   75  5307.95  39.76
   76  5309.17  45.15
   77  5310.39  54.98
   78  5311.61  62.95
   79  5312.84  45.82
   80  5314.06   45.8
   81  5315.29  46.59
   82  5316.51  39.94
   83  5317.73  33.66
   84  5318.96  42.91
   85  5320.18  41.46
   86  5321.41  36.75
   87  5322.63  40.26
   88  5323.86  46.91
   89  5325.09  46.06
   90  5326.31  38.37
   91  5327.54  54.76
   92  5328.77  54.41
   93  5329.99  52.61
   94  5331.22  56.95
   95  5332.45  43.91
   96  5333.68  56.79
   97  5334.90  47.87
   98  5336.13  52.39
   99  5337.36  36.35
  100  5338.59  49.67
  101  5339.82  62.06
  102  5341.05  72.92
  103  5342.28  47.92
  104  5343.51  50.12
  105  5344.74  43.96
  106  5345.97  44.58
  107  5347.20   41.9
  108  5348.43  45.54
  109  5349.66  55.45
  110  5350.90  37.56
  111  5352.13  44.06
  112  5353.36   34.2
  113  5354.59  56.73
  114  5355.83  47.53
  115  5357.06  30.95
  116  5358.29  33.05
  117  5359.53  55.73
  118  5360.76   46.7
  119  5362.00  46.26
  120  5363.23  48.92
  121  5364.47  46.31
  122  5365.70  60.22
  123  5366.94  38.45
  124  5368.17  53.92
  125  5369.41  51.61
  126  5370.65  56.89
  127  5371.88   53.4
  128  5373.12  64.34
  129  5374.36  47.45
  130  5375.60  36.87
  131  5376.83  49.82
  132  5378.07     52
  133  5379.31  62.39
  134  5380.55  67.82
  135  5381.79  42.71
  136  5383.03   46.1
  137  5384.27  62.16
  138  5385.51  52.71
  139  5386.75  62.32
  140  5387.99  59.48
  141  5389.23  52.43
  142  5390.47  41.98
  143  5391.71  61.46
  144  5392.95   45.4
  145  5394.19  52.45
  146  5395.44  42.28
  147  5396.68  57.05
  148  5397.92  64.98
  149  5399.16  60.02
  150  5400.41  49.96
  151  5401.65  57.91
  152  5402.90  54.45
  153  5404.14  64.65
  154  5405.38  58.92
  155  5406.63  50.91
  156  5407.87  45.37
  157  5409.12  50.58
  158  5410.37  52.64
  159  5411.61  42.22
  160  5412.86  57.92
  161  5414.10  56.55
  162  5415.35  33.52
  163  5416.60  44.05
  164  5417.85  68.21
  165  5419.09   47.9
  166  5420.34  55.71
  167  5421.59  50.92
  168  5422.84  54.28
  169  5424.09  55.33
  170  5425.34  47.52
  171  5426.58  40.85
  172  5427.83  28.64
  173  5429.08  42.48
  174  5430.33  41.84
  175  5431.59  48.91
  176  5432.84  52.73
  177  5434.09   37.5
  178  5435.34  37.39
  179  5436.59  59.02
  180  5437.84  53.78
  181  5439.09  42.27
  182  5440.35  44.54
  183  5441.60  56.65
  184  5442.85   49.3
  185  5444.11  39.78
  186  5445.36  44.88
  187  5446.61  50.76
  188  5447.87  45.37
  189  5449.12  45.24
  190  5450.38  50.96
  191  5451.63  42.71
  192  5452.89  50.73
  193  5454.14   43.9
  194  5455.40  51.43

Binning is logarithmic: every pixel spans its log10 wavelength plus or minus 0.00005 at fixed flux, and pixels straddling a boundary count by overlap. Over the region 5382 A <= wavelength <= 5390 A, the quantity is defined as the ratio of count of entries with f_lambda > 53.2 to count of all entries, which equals 0.50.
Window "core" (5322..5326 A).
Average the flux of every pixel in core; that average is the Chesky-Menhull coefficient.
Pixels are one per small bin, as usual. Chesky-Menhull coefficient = 44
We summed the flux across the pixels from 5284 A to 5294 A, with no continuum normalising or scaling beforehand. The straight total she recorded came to 384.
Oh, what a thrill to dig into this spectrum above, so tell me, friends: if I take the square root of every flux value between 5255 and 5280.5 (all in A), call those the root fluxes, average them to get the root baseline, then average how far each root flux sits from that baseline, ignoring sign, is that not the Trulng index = 0.412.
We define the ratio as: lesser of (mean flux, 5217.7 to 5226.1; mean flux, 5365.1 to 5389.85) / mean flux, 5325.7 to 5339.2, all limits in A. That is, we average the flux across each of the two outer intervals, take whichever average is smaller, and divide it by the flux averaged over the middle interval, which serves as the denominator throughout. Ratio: 1.08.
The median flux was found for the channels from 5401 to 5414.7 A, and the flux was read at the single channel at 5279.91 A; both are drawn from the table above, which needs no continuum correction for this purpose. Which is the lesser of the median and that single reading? 44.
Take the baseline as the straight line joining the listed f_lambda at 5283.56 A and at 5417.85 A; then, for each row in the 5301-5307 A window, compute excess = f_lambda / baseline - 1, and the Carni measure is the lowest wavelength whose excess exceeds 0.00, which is 5301.84 A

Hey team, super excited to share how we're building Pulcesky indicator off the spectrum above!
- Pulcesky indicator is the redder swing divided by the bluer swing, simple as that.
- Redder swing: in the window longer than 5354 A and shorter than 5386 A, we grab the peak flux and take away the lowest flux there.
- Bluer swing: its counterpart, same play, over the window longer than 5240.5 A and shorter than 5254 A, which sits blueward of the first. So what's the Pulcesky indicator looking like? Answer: 1.97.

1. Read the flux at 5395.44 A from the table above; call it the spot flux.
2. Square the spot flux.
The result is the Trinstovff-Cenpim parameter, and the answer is 1788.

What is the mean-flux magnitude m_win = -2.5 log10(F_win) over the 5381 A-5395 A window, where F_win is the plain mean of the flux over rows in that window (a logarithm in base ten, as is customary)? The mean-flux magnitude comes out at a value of -4.30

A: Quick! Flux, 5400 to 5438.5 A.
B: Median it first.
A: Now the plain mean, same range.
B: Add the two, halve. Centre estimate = 50.3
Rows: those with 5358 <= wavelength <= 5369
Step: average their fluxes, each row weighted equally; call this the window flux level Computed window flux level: 48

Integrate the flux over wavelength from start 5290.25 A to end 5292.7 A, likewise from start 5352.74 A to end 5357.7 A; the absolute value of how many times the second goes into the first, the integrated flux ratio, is 0.60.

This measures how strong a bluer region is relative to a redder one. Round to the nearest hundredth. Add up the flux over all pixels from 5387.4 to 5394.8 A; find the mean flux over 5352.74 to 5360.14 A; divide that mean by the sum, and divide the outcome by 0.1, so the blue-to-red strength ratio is 1.37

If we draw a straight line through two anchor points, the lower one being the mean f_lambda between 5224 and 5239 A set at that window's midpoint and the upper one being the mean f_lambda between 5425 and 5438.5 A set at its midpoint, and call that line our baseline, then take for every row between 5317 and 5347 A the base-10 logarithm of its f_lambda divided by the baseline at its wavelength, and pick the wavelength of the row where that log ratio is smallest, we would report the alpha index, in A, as 5317.73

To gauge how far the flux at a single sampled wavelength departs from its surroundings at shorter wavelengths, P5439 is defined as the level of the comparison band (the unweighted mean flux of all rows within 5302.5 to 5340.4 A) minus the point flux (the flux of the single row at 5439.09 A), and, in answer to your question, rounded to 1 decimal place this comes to 4.5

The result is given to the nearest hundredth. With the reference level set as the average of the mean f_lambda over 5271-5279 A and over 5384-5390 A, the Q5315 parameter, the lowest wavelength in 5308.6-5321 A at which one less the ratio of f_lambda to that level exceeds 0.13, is 5309.17 A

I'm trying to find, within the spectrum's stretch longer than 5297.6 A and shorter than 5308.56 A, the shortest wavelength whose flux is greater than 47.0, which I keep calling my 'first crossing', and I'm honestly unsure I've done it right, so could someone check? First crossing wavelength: 5298.18 A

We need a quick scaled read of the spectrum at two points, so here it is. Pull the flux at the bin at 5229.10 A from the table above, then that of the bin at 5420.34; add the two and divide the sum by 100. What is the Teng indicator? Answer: 1.02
